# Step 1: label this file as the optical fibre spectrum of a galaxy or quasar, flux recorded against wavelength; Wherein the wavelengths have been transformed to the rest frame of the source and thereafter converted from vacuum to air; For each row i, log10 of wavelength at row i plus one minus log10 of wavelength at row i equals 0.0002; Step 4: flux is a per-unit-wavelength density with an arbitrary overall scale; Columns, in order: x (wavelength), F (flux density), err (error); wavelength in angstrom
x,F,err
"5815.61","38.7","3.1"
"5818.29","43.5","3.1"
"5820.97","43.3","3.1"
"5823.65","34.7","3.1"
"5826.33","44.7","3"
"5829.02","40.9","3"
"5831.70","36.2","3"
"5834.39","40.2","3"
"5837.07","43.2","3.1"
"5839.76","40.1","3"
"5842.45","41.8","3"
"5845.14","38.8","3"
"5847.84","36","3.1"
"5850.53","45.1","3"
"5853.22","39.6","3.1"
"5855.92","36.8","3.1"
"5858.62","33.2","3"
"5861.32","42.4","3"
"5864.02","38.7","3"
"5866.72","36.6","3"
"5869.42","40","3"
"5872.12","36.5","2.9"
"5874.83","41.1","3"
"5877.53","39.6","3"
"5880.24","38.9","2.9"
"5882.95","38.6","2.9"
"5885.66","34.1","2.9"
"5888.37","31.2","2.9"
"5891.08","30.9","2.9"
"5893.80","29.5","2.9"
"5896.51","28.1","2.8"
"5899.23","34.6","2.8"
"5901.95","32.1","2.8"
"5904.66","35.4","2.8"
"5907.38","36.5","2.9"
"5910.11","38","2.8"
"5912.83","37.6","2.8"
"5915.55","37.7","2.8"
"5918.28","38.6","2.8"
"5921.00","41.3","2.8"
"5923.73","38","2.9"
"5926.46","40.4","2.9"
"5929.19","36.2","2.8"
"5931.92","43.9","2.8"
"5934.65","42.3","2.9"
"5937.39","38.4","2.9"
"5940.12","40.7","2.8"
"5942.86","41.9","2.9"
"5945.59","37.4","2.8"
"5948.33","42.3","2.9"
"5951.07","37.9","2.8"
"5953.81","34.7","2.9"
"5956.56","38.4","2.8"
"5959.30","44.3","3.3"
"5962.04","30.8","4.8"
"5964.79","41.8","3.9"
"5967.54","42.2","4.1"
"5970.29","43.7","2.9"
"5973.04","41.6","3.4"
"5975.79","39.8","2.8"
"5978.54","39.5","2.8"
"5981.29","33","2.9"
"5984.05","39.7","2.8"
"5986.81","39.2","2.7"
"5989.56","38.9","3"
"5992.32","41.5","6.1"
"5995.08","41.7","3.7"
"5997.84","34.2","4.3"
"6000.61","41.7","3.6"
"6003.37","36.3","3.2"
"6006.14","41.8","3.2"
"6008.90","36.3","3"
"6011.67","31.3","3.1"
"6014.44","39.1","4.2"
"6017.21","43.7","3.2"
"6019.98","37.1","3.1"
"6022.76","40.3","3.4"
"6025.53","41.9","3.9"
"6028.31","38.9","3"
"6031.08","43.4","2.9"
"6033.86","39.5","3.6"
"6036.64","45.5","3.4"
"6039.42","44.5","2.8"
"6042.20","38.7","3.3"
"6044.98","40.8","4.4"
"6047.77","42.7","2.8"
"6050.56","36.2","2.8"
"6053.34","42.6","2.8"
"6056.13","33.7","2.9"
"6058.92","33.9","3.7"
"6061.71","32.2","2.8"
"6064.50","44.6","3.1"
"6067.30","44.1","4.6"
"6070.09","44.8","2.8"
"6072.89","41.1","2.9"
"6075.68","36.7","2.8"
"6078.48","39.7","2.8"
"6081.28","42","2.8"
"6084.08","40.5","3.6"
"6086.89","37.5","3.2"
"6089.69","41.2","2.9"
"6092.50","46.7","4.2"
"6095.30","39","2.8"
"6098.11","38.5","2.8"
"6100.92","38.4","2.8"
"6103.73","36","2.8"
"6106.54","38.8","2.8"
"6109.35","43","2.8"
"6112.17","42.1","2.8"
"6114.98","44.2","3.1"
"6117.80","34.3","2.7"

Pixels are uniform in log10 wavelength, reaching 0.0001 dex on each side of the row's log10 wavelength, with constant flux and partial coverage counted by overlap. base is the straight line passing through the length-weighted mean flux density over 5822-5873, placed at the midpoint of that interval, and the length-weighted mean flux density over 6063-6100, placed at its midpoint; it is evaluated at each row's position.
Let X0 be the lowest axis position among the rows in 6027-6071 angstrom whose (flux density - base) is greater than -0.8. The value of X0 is 6031.08 angstrom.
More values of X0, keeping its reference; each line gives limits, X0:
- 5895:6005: 5921.00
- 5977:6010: 5984.05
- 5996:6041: 6000.61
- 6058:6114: 6064.50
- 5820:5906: 5820.97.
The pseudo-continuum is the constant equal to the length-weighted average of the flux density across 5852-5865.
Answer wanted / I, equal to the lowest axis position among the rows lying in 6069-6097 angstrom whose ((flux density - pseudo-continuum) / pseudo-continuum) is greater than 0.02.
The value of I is 6070.09 angstrom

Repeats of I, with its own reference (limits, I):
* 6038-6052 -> 6039.42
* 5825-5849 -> 5826.33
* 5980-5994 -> 5984.05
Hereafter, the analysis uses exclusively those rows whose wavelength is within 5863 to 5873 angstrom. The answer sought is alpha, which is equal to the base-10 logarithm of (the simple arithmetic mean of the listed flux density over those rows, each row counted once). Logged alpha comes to 1.58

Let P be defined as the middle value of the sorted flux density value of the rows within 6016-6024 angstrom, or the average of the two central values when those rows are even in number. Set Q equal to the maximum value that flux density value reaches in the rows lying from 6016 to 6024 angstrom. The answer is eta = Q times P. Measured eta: 1761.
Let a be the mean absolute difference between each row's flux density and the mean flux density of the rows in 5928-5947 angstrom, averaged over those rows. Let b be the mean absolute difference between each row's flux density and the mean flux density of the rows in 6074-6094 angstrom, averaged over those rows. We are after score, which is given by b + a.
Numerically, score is 4.7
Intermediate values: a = 2.38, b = 2.30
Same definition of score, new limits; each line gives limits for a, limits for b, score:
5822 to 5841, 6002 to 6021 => 5.7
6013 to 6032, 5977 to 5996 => 3.8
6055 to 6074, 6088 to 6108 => 7.5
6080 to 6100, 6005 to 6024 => 5.3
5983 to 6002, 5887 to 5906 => 3.8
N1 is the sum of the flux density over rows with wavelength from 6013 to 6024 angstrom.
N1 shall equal 160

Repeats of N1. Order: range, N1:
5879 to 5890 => 143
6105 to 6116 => 168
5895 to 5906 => 130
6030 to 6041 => 173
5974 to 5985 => 152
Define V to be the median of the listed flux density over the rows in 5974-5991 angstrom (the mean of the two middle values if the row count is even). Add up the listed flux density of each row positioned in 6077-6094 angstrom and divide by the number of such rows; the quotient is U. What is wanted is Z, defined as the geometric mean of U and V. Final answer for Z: 40.3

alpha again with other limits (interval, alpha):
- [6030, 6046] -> 1.62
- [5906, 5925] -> 1.58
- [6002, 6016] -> 1.57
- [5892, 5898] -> 1.46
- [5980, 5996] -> 1.59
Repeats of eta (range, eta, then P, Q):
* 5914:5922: 1594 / 38.6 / 41.3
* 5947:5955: 1603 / 37.9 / 42.3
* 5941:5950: 1772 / 41.9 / 42.3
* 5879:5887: 1502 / 38.6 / 38.9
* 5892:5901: 1021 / 29.5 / 34.6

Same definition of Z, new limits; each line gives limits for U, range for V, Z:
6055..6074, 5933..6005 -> 39.5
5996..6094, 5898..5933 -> 38.8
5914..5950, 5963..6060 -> 39.9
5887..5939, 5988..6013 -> 37.6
